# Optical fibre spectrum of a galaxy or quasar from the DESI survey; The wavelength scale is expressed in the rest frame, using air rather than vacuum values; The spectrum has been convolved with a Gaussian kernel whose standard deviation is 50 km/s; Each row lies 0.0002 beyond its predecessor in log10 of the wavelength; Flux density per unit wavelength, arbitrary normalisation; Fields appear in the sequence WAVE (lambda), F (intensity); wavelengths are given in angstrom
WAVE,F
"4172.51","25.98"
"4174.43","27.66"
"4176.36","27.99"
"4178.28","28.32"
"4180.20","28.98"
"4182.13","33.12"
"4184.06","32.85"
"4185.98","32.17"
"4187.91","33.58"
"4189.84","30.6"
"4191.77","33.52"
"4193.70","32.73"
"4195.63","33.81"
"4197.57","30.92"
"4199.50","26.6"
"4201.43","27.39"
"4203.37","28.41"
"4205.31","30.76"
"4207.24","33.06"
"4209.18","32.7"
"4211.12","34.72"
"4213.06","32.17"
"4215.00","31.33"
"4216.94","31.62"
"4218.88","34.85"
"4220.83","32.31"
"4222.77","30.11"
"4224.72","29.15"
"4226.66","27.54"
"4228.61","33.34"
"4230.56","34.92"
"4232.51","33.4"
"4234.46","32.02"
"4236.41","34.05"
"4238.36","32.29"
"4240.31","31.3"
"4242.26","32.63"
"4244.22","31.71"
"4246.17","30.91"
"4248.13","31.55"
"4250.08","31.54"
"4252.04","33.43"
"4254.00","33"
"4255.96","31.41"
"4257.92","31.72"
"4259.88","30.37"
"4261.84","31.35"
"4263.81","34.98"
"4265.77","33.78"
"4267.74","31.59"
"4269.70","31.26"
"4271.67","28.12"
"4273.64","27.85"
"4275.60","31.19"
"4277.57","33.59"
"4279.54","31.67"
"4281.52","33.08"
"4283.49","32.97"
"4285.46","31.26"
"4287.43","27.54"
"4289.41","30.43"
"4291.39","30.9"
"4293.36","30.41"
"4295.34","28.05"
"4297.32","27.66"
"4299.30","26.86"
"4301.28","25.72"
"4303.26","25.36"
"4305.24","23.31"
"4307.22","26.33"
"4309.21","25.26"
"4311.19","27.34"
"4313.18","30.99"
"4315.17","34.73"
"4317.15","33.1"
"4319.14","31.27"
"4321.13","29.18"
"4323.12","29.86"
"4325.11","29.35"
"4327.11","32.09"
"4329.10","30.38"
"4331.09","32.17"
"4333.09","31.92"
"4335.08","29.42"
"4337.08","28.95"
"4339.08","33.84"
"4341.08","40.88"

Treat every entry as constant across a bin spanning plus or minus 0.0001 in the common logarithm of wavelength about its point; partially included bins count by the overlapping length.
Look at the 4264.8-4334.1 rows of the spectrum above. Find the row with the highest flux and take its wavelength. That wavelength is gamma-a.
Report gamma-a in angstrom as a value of 4315.17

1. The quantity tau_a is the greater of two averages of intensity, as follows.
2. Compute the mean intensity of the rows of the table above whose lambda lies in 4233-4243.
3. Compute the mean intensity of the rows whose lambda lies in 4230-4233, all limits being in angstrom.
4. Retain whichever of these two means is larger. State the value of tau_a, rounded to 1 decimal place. 34.2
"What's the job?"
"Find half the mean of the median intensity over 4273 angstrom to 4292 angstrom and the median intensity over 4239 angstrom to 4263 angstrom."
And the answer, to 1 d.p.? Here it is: 15.7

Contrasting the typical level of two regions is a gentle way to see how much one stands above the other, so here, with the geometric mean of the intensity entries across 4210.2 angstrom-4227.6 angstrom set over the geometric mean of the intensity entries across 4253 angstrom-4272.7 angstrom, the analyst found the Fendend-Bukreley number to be 0.99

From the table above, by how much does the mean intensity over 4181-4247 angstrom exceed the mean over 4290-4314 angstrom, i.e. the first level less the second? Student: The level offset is 4.5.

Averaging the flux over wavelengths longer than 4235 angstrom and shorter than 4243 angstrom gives 32.6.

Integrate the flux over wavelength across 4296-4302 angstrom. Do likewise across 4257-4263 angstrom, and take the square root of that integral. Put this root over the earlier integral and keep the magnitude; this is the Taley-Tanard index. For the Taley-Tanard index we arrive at 0.085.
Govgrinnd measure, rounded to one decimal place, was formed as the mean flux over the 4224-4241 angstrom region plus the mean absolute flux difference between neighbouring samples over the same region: 34.1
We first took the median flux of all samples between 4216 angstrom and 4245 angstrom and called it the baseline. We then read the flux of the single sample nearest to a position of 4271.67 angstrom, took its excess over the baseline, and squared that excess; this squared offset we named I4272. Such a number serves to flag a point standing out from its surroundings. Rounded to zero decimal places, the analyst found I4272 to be 17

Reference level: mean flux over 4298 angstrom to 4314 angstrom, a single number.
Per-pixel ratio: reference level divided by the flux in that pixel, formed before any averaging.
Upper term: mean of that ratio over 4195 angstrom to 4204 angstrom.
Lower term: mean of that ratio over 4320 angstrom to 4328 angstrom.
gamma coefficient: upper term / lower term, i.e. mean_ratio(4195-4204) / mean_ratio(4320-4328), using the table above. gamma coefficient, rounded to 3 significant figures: 1.03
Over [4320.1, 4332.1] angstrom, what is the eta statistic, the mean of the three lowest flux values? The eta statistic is 29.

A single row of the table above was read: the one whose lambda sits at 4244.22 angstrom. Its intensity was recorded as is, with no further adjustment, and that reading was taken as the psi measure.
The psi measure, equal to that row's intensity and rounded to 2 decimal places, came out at 31.71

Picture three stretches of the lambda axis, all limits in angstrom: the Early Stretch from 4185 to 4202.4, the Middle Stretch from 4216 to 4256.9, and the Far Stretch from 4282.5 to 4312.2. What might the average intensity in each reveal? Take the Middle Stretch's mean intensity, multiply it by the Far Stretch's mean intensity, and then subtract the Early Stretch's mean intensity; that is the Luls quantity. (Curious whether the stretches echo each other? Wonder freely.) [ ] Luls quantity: 865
